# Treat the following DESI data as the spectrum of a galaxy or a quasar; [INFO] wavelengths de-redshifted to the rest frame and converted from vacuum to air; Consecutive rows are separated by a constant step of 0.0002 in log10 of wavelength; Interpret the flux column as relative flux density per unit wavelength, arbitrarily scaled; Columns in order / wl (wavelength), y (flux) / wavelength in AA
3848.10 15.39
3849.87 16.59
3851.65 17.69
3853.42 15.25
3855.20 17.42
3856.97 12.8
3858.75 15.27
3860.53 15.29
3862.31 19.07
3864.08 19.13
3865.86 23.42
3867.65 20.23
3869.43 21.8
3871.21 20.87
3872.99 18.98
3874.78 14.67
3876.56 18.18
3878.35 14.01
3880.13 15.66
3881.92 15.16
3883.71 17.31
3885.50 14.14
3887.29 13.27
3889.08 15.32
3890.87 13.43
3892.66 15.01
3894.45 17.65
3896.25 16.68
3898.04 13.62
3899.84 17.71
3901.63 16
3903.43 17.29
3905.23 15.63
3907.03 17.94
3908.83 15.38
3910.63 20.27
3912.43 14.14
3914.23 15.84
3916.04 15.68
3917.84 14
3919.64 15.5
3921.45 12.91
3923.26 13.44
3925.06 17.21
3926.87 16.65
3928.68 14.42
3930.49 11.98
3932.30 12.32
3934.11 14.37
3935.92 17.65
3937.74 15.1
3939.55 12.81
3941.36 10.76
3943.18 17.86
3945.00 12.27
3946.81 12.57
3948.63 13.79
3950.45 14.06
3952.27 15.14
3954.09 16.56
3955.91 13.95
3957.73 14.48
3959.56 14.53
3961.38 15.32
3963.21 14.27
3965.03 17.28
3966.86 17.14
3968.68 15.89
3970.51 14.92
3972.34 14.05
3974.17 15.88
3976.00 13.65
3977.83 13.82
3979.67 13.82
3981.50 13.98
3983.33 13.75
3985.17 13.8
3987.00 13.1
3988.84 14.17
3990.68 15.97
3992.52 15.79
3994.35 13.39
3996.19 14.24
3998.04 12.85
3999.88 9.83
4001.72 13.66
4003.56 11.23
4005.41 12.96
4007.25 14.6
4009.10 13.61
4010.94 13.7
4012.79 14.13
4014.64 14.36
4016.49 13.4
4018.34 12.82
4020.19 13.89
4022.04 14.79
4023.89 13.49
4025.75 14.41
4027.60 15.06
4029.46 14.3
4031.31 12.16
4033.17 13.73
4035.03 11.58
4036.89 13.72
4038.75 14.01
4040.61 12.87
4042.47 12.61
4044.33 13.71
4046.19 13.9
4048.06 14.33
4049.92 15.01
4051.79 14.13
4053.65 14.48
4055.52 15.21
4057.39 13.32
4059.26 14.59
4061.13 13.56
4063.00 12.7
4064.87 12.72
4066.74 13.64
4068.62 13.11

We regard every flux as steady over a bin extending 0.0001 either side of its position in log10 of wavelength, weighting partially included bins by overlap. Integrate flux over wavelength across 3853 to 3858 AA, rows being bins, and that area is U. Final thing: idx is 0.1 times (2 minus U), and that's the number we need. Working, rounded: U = 76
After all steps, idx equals -7.4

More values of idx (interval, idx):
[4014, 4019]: -6.6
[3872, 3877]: -8.4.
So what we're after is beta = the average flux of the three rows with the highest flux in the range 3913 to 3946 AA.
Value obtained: 17.6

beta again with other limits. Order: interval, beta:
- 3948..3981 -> 17.0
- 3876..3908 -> 17.9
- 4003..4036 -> 14.8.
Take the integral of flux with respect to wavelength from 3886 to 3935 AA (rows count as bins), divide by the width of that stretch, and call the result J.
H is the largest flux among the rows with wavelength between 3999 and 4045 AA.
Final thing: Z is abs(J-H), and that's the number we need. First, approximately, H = 15.06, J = 15.3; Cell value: 0.3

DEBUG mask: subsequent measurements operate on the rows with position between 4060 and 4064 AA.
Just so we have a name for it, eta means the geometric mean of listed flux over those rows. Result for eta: 13.1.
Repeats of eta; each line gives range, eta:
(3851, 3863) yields 16.0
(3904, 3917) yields 16.3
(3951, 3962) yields 15.0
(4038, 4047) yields 13.4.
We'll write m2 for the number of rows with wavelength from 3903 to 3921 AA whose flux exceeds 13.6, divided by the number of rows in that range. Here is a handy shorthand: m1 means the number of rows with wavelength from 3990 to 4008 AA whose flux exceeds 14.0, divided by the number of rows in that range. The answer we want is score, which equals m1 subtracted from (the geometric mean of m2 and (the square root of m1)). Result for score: 0.4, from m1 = 0.40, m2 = 1.0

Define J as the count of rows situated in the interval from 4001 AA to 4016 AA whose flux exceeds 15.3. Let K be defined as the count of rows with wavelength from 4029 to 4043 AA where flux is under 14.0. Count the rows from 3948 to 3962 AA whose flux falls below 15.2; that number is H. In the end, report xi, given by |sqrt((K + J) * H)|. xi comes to 6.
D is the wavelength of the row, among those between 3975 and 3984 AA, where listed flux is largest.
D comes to 3981.50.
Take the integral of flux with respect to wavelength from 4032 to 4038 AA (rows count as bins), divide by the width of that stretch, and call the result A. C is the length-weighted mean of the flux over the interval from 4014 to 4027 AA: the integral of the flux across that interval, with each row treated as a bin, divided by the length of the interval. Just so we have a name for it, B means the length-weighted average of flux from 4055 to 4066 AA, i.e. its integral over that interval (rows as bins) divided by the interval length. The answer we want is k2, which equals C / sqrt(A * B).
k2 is 1.04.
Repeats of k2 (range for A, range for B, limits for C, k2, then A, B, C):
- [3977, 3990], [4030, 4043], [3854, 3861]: 1.13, 13.8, 13.0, 15.2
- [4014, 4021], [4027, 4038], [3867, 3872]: 1.56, 13.6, 13.4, 21.0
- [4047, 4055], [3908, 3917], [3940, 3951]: 0.88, 14.5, 16.3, 13.5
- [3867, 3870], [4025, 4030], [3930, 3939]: 0.82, 21.0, 14.6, 14.3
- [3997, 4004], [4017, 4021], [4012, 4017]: 1.11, 12.0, 13.3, 14.0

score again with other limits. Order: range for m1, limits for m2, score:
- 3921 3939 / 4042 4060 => 0.2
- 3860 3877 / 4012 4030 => -0.2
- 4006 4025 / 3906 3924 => 0.3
